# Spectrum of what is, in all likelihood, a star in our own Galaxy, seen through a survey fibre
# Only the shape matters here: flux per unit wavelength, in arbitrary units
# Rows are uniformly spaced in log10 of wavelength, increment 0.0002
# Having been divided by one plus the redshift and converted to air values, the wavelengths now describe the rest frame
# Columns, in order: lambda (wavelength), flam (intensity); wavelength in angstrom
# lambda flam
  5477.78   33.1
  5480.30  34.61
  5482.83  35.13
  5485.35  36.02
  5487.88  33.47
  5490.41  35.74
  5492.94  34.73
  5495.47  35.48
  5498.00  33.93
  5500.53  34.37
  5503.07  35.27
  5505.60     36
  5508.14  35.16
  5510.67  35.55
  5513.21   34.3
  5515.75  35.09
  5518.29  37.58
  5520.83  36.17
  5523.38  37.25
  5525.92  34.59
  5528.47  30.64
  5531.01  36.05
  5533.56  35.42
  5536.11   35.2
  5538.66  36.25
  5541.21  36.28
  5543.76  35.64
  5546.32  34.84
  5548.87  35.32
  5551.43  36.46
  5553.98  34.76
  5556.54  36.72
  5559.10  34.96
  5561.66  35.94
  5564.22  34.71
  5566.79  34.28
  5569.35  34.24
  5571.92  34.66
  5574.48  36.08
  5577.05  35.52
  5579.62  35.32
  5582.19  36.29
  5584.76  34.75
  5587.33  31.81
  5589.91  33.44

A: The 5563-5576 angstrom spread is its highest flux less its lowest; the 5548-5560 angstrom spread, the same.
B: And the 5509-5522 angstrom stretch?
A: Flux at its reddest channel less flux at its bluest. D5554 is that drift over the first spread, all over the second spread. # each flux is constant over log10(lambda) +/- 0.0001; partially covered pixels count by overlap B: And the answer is 0.17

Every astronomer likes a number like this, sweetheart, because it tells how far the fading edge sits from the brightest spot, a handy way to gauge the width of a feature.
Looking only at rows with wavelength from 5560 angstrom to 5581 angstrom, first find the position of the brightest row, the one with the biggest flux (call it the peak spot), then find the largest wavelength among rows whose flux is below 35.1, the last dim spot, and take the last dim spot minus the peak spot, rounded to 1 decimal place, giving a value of -2.6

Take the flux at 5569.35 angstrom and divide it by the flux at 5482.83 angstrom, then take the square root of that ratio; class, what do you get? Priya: 0.99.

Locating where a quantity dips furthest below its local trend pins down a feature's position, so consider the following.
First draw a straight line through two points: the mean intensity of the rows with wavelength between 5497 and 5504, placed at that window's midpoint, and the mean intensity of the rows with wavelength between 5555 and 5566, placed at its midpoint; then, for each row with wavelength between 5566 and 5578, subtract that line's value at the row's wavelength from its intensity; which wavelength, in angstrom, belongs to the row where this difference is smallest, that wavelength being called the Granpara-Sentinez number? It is 5569.35 angstrom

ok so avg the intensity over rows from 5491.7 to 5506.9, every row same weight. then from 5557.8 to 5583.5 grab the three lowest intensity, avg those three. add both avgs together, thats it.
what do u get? 69.4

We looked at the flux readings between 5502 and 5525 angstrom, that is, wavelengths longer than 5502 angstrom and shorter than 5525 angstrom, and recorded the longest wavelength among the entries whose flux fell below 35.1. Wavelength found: 5515.75 angstrom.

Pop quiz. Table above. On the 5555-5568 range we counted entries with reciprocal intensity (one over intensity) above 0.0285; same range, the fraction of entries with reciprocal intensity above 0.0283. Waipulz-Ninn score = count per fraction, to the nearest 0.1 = 5.0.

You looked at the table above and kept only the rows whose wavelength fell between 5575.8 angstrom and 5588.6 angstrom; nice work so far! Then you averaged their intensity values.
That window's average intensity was 34.7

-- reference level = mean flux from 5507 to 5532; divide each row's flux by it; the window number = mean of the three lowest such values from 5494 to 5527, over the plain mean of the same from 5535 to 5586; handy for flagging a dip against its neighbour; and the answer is 0.966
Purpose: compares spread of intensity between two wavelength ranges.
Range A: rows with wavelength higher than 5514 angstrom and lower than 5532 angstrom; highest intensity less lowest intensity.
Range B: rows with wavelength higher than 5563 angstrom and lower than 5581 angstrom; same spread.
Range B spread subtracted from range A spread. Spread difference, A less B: 5.1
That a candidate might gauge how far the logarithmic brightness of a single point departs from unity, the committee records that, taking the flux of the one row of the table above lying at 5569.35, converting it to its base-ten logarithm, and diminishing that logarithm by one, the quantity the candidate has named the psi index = 0.535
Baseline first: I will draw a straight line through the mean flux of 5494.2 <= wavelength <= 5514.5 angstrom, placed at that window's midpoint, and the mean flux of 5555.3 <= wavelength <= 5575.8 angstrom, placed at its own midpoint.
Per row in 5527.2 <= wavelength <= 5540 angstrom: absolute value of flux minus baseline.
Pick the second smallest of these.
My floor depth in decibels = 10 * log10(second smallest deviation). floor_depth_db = -4.9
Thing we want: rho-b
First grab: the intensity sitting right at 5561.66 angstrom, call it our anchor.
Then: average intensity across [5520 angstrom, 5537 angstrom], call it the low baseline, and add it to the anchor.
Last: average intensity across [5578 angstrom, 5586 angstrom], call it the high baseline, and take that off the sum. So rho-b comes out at 35.5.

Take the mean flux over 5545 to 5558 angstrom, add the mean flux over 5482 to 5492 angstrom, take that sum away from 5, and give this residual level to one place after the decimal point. -65.7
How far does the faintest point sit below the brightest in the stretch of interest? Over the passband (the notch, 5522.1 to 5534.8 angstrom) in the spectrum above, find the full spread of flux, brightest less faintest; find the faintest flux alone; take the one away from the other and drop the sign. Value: 24.0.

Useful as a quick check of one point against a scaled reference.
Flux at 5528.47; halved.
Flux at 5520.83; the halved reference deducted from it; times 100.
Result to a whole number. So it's 2085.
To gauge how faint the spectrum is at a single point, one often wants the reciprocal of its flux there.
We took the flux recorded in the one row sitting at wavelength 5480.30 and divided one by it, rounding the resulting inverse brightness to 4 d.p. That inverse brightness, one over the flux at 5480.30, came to 0.0289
